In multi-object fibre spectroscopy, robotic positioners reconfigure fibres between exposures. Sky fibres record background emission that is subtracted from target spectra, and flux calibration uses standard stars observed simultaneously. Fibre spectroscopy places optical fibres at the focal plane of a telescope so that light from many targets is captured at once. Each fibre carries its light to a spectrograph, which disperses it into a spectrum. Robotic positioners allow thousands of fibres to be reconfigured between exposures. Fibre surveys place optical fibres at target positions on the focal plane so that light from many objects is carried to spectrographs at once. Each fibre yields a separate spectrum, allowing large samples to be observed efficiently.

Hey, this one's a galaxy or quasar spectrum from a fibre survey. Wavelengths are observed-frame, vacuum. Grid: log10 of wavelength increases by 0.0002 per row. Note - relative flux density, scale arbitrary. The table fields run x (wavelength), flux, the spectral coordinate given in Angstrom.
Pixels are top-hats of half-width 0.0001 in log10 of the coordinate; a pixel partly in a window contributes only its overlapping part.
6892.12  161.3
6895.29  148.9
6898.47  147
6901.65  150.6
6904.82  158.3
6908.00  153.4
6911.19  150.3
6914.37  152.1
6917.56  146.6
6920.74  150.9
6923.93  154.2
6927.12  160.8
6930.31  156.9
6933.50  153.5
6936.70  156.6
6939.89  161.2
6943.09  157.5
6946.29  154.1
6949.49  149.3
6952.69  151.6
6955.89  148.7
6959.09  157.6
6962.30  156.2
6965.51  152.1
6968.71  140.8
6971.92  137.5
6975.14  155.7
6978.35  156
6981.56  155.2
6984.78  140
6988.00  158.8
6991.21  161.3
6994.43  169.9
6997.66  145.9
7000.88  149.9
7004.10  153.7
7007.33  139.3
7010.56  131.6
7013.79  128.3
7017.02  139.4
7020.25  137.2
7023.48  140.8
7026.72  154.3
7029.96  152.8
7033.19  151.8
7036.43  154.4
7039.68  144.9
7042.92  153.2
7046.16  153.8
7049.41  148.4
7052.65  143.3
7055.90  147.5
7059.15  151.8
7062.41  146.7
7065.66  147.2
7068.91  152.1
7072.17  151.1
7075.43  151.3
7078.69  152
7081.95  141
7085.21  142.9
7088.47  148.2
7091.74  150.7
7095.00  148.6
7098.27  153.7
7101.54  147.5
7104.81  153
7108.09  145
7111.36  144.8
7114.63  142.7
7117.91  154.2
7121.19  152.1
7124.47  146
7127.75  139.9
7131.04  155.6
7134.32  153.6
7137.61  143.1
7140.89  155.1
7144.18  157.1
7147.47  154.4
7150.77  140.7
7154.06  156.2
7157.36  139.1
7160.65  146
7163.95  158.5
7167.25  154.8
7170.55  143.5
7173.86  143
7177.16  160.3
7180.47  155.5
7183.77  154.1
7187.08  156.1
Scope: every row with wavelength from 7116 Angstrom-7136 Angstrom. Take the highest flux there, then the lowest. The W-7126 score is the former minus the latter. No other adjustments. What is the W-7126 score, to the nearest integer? 16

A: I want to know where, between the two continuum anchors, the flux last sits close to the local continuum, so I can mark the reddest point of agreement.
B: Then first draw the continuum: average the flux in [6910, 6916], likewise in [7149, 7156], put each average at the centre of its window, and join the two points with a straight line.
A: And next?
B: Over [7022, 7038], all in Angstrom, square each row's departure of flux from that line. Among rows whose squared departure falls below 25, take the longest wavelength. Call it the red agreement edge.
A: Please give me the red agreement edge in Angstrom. 7036.43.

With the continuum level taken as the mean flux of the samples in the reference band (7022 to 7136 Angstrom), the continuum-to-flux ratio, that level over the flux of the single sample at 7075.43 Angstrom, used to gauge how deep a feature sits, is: 0.99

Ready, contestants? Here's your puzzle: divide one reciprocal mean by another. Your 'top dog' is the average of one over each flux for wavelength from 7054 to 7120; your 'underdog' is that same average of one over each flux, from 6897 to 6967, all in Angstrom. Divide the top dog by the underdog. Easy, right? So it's 1.03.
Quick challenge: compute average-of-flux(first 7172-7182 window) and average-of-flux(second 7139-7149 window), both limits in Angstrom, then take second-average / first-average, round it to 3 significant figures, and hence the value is 1.02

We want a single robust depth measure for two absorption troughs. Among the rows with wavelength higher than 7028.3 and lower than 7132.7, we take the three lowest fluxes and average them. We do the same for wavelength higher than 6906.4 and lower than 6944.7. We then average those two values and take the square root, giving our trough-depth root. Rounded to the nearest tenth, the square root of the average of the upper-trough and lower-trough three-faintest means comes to 12.1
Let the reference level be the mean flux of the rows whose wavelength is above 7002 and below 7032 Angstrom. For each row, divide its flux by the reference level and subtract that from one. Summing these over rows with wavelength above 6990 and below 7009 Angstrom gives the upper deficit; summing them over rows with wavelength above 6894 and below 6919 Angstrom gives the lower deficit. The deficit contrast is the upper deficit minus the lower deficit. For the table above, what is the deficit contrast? 0.0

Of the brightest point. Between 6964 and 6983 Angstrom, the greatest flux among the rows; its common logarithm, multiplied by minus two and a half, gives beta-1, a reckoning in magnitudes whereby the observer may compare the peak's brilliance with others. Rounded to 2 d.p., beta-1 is -5.48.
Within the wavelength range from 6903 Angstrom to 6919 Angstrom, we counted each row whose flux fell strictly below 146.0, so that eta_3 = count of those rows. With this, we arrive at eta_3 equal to 0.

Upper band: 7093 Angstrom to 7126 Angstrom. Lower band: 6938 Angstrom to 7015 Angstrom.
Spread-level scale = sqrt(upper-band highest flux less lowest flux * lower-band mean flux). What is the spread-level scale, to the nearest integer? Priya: 42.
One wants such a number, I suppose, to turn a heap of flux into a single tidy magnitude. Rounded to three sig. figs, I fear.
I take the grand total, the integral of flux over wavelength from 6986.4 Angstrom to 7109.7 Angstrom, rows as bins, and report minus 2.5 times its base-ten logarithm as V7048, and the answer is -10.7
